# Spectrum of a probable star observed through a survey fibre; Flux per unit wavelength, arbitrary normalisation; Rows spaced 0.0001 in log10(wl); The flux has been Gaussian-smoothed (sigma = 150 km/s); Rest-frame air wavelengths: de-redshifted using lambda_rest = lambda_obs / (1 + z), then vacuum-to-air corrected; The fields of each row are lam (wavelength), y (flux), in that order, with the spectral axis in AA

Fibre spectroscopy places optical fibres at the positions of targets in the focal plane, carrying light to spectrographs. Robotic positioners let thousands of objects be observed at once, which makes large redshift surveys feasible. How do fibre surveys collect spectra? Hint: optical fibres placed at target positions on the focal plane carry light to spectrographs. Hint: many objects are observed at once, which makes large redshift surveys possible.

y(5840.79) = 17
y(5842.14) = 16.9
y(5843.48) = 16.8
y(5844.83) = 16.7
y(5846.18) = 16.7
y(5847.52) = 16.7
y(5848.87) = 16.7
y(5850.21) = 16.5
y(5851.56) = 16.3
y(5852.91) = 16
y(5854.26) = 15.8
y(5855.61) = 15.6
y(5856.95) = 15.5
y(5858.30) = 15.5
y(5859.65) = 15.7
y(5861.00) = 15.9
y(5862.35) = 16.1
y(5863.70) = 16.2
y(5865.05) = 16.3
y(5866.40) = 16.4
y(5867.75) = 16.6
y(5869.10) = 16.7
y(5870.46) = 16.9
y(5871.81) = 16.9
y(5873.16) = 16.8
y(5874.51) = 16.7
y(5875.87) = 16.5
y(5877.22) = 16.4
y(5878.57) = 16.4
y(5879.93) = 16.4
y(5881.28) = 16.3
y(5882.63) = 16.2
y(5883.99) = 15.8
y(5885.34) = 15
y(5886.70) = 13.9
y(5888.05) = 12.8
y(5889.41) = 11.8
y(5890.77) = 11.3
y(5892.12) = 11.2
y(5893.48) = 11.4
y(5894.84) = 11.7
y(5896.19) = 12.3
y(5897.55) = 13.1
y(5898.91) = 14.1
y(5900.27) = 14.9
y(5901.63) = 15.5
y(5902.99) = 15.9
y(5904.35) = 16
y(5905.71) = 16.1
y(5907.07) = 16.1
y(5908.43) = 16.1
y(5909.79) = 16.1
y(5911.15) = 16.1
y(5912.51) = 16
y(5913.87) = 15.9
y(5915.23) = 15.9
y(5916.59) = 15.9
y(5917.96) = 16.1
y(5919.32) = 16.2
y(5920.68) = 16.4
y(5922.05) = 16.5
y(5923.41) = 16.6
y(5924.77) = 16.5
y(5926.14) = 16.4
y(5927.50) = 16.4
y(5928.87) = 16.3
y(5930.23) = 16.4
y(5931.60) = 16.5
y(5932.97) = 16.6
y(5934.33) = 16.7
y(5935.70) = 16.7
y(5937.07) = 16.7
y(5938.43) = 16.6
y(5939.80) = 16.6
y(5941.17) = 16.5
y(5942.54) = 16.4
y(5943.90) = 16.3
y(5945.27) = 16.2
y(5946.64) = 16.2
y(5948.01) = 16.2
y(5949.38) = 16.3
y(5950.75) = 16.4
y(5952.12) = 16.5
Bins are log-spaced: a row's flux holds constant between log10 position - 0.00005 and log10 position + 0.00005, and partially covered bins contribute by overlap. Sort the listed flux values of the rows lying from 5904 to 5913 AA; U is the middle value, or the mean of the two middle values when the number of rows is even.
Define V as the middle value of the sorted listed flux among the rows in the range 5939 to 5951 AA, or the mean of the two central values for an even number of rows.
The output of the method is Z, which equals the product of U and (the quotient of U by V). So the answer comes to 15.9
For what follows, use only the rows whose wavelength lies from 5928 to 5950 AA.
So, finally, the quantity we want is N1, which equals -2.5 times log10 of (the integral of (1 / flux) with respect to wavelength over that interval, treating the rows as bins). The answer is -0.32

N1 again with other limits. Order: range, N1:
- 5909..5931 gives -0.33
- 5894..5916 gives -0.42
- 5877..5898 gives -0.48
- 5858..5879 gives -0.27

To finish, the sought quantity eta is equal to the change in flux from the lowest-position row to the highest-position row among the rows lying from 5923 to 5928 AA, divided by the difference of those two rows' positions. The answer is -0.05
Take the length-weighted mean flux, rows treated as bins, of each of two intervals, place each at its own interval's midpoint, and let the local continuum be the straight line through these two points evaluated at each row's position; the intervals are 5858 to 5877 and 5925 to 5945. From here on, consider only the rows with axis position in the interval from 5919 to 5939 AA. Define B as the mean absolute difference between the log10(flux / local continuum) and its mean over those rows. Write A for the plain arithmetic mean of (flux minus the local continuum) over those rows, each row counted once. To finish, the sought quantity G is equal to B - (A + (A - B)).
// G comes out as 0.0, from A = 0.0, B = 0.003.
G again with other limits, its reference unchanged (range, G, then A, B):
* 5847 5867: 0.6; -0.3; 0.009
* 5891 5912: 4.1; -2.0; 0.053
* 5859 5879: -0.1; 0.0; 0.007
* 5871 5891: 2.4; -1.1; 0.047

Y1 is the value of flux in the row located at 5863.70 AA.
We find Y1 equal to 16.2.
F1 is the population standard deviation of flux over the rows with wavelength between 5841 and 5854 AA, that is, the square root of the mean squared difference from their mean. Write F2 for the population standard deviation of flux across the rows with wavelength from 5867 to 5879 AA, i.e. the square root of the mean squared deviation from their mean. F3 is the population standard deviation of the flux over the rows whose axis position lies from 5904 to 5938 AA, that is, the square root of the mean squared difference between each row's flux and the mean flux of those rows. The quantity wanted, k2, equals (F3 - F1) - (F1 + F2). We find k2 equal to -0.4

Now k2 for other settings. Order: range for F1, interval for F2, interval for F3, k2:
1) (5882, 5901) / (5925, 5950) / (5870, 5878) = -3.3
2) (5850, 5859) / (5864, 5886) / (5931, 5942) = -1.1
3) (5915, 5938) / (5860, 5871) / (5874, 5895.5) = 1.4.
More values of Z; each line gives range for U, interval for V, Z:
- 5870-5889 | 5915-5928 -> 16.4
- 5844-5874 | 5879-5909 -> 17.9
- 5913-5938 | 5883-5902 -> 20.8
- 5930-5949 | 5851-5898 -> 17.0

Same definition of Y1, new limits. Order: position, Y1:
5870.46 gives 16.9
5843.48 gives 16.8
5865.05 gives 16.3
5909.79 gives 16.1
